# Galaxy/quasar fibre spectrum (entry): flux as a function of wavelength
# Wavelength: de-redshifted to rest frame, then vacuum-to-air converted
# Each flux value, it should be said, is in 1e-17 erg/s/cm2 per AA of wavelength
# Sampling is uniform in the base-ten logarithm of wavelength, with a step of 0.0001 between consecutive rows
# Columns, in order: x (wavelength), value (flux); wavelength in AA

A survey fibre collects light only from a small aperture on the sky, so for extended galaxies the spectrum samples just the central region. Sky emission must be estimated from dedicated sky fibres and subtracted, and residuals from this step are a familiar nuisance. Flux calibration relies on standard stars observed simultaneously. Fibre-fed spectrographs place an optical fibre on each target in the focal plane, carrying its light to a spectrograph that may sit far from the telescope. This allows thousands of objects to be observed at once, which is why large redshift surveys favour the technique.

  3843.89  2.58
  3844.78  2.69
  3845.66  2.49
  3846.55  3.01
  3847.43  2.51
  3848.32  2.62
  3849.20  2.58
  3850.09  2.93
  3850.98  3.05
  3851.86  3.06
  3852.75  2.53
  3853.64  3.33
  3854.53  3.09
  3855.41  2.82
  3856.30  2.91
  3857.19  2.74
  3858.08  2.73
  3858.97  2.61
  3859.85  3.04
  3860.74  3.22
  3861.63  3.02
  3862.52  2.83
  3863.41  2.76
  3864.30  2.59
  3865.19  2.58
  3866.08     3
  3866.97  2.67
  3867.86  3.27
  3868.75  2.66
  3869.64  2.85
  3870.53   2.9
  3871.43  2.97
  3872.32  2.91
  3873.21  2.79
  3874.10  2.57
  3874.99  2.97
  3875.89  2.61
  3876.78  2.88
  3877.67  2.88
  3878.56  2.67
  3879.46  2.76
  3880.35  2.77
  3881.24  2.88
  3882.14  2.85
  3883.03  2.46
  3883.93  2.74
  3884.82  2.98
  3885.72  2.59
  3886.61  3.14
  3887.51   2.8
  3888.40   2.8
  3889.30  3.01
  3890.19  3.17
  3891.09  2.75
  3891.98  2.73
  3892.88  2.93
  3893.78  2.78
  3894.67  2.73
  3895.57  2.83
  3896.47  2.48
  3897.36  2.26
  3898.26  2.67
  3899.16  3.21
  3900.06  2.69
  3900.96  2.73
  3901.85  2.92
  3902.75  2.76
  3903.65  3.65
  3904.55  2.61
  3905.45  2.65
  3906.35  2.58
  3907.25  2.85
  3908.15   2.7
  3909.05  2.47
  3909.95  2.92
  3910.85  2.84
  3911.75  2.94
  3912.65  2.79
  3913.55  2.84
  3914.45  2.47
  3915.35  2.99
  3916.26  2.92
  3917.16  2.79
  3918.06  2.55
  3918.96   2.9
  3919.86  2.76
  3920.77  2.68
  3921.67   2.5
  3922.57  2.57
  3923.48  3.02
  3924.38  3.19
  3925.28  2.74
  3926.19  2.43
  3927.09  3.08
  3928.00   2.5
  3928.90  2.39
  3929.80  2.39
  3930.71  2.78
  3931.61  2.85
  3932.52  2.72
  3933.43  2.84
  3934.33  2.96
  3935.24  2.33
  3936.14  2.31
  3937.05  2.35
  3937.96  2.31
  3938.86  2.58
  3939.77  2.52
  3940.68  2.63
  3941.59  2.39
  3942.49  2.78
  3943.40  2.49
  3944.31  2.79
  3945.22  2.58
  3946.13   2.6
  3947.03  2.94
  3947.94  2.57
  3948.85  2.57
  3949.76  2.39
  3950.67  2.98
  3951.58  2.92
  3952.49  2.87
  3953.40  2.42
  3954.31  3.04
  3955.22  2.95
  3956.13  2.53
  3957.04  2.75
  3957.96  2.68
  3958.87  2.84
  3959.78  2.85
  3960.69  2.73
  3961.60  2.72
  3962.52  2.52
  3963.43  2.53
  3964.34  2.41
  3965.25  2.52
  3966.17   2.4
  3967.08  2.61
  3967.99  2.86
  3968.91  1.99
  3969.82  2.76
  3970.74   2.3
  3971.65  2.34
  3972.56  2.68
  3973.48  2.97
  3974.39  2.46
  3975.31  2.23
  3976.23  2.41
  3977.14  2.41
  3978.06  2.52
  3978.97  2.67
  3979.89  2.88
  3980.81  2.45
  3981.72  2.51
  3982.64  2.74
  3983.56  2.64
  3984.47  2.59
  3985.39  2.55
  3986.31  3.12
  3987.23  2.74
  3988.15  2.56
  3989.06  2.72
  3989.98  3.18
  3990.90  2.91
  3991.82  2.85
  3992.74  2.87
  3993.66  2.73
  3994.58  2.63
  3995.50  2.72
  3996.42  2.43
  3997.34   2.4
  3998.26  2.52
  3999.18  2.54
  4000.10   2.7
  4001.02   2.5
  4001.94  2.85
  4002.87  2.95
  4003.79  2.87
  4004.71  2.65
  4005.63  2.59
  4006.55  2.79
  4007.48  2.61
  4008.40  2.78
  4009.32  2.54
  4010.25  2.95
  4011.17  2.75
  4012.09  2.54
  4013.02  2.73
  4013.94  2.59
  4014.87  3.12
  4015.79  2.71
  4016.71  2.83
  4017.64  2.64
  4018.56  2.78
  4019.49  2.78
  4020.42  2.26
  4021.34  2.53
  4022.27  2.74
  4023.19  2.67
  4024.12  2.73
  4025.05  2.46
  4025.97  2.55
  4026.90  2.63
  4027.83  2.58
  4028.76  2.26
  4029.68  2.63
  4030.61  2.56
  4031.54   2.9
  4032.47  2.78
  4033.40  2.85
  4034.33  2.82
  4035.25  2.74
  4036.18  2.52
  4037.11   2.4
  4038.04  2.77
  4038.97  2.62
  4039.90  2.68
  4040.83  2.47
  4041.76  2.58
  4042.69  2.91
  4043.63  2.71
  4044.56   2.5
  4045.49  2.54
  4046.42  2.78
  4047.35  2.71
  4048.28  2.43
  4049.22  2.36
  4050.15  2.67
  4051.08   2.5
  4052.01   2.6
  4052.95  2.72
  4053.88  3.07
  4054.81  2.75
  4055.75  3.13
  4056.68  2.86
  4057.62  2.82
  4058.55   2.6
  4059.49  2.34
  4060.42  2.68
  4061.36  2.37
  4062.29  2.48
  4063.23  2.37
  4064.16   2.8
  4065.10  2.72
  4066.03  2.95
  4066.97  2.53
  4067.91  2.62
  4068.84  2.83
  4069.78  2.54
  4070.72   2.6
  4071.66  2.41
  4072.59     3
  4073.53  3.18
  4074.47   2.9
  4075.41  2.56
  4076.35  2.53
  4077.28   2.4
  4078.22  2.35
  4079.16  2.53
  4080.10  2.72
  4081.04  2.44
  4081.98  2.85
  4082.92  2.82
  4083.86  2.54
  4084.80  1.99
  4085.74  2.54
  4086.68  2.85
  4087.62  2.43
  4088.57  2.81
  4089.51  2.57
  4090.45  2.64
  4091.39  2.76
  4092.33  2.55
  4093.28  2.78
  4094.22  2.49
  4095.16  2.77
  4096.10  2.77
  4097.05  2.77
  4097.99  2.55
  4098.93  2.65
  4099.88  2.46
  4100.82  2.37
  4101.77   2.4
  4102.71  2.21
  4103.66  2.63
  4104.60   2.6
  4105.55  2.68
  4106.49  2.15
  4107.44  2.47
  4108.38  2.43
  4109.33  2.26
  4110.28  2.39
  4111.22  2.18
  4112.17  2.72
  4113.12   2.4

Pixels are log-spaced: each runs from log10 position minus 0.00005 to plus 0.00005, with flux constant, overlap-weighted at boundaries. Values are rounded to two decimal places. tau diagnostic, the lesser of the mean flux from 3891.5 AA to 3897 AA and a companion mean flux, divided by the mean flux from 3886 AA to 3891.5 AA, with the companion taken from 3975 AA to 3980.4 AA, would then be 0.86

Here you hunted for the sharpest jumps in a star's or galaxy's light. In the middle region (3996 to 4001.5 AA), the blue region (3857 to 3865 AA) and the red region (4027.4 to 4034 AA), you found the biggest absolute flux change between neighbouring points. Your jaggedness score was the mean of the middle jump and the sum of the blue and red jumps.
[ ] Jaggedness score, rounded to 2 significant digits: 0.50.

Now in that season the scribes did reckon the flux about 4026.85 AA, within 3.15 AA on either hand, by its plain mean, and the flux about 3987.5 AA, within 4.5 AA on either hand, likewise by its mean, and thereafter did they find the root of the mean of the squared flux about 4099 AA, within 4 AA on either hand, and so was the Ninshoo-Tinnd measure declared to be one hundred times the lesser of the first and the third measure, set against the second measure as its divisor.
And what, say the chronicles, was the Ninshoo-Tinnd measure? 91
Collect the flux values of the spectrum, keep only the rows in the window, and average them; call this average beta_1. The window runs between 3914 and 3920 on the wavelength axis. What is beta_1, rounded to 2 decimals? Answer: 2.77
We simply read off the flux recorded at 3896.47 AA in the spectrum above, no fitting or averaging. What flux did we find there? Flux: 2.48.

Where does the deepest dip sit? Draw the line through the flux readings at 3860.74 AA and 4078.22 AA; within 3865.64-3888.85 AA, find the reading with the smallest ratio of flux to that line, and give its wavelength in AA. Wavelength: 3883.03 AA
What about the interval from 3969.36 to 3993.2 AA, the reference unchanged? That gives 3975.31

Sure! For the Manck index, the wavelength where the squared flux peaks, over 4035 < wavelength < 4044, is 4042.69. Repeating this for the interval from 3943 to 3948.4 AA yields 3947.03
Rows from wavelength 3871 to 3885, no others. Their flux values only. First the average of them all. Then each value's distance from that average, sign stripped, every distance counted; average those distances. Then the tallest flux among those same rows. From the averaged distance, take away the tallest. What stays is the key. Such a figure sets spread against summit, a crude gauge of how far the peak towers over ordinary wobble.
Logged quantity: -2.86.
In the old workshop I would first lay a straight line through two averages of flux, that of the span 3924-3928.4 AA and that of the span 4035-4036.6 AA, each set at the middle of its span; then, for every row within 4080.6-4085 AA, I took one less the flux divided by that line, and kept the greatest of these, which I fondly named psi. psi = 0.22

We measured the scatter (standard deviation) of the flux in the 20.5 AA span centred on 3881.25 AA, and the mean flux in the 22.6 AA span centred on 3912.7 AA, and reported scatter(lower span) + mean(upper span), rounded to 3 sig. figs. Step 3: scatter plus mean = 2.96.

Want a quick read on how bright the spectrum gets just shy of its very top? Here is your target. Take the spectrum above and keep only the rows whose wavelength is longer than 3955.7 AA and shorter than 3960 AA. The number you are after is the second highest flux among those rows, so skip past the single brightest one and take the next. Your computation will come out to 2.84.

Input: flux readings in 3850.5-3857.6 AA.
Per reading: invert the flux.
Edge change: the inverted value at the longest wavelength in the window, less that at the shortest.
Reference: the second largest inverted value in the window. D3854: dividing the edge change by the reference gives 0.10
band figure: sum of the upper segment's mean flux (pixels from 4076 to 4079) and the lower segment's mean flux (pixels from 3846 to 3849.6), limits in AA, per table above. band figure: 5.1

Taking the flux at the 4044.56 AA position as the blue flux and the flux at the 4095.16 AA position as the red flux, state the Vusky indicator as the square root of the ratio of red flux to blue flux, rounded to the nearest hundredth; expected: 1.05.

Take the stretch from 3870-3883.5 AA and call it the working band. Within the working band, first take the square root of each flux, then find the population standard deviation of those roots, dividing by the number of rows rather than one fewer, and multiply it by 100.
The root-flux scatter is 4.5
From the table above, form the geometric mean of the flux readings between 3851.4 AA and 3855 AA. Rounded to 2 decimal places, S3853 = 2.99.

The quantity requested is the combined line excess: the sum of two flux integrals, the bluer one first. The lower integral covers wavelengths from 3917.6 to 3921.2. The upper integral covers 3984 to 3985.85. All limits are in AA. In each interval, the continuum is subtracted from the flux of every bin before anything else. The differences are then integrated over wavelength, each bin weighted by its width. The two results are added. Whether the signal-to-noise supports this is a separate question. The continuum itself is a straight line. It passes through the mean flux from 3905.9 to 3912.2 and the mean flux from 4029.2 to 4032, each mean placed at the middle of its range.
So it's -0.38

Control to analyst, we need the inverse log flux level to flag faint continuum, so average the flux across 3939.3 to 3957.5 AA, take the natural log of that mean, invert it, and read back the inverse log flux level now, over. 1.01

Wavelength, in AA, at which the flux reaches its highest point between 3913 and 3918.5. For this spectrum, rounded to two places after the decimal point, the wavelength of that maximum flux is 3915.35 AA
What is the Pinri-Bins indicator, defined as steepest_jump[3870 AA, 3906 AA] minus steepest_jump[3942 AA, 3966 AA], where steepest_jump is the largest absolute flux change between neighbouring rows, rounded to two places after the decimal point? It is 0.42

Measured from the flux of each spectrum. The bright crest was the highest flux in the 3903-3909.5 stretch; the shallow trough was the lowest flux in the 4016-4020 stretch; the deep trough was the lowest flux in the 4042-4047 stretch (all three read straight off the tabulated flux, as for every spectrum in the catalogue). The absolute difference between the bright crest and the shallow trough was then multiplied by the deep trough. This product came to 2.5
